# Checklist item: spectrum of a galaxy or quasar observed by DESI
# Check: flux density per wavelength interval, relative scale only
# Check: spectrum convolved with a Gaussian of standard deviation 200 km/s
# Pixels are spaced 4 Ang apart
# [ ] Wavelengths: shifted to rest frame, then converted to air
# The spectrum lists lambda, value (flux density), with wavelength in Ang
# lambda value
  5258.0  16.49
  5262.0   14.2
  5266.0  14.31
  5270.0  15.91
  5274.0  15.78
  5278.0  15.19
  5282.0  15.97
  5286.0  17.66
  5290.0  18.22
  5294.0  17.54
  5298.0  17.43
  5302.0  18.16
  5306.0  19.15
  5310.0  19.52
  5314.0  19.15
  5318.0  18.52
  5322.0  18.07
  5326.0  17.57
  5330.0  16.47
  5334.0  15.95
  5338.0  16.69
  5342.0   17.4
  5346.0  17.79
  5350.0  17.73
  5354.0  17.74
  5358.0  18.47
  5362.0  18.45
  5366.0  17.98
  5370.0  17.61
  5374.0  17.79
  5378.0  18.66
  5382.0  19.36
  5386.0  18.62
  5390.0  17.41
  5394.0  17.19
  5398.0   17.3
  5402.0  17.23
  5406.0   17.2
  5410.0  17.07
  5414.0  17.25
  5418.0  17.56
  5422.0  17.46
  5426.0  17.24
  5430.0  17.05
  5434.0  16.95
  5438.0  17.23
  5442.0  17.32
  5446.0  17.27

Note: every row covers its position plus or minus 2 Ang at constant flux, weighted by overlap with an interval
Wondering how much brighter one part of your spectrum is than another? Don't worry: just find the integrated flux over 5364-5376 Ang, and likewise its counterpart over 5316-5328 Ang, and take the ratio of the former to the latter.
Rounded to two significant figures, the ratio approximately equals 0.99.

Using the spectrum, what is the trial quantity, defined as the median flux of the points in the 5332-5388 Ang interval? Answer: 17.79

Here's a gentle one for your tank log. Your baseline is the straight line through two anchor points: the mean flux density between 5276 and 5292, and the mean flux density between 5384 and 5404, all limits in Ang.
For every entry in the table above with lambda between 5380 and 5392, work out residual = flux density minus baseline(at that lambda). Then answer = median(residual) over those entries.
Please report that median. 1.1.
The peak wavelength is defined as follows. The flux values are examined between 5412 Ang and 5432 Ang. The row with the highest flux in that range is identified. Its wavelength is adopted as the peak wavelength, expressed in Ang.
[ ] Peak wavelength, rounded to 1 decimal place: 5418.0 Ang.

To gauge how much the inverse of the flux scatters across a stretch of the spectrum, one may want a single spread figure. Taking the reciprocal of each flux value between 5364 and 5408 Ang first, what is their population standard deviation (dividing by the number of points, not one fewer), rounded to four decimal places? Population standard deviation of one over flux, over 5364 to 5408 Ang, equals 0.0021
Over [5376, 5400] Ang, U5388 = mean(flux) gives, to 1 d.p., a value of 18.1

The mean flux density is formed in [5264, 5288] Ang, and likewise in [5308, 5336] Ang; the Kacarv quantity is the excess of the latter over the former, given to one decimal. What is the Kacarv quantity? 2.1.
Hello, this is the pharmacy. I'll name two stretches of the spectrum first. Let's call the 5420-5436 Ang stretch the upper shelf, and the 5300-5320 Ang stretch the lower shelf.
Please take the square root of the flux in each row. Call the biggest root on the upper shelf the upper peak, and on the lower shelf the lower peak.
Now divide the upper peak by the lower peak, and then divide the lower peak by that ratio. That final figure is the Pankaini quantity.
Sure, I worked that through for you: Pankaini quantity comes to 4.67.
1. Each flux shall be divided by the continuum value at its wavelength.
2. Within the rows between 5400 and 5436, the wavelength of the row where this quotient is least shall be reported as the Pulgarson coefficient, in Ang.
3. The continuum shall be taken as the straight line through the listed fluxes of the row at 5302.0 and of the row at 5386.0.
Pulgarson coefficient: 5434.0 Ang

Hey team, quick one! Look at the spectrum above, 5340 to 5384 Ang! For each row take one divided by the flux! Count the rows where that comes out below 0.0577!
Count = 11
